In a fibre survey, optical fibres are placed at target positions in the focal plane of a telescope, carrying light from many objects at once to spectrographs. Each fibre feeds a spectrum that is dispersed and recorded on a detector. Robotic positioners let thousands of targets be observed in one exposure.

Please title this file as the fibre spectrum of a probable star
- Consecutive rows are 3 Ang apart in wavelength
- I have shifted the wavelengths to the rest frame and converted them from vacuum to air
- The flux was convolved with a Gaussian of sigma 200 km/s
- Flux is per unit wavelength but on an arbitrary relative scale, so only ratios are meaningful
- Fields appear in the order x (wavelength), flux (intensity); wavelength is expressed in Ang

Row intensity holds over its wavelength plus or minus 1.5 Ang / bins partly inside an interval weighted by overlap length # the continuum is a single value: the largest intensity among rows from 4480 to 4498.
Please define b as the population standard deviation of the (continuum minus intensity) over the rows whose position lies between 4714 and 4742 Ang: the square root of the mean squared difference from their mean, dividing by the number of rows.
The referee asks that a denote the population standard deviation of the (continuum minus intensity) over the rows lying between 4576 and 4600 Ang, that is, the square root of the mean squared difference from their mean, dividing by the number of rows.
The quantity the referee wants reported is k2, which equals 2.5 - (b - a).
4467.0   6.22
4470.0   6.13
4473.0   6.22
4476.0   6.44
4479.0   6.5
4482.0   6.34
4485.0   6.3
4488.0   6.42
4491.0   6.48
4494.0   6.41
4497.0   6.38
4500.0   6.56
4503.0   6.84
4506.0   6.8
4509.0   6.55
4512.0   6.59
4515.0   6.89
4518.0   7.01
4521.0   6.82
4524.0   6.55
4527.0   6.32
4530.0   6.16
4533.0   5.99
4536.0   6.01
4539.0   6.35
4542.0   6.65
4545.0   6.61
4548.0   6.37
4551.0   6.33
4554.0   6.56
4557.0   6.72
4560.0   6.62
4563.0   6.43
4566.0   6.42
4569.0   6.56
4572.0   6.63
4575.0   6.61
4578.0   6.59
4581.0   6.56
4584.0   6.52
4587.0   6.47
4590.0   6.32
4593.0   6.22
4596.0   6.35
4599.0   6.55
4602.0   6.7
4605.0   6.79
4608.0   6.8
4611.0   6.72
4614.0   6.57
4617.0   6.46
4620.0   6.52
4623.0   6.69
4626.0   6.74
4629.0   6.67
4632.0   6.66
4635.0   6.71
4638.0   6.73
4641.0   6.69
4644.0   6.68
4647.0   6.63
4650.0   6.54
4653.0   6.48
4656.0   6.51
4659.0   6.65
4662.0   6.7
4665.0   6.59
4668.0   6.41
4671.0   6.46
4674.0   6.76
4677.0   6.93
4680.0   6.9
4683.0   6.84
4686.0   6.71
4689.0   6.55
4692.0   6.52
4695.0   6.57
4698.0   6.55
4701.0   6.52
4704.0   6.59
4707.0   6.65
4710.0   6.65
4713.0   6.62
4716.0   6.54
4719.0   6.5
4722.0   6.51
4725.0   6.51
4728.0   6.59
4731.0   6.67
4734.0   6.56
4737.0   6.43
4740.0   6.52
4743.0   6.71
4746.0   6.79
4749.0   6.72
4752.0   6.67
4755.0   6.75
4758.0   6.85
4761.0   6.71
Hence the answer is 2.56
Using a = 0.13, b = 0.063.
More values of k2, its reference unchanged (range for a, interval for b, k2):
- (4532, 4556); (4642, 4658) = 2.66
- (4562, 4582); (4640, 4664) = 2.50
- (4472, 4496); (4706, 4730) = 2.53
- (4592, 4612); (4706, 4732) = 2.65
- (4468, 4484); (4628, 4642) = 2.61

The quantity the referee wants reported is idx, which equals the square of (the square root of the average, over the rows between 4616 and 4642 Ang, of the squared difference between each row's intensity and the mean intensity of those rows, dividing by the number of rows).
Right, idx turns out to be 0.0083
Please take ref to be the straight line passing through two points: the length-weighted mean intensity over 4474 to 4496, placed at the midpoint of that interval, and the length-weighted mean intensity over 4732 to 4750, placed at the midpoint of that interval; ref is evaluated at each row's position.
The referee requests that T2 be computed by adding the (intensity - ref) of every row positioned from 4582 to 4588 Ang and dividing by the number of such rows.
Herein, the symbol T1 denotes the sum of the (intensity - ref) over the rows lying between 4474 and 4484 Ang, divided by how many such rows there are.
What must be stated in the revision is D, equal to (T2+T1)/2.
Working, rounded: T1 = 0.02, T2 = 0.00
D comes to 0.01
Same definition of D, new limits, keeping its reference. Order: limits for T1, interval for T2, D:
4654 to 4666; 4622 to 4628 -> 0.13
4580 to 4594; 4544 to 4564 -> -0.01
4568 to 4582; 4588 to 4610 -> 0.07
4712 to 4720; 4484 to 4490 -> -0.05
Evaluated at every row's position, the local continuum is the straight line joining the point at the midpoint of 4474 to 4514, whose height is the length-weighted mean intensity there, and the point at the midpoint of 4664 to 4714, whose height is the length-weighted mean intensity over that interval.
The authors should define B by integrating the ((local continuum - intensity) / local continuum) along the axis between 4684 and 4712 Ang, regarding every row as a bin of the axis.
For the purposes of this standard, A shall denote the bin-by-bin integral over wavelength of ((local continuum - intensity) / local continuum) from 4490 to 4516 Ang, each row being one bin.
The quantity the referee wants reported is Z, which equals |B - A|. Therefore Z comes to 0.57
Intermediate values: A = -0.37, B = 0.2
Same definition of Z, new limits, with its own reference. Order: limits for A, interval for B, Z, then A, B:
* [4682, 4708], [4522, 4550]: 0.69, 0.14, 0.8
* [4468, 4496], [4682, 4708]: 0.48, 0.62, 0.1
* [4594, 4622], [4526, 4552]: 0.99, -0.07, 0.9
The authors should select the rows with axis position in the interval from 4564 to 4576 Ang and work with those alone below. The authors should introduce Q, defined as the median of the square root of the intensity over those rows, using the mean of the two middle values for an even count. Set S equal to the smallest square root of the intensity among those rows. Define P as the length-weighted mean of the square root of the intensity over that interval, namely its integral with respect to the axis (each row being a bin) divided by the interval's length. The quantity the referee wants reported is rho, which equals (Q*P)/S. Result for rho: 2.591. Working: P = 2.56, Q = 2.57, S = 2.53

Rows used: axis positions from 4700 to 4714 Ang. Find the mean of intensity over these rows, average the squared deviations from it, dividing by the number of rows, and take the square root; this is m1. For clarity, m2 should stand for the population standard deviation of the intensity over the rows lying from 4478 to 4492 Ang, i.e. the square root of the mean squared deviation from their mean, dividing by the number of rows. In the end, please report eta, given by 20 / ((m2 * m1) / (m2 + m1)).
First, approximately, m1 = 0.05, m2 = 0.08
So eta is 671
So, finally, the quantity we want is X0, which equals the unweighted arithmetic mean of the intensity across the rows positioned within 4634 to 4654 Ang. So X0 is 6.64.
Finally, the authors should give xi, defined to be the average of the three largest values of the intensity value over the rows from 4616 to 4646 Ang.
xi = 6.73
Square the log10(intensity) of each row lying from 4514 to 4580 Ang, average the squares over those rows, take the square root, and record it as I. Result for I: 0.813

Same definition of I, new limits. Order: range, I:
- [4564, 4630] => 0.817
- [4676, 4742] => 0.820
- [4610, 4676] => 0.821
